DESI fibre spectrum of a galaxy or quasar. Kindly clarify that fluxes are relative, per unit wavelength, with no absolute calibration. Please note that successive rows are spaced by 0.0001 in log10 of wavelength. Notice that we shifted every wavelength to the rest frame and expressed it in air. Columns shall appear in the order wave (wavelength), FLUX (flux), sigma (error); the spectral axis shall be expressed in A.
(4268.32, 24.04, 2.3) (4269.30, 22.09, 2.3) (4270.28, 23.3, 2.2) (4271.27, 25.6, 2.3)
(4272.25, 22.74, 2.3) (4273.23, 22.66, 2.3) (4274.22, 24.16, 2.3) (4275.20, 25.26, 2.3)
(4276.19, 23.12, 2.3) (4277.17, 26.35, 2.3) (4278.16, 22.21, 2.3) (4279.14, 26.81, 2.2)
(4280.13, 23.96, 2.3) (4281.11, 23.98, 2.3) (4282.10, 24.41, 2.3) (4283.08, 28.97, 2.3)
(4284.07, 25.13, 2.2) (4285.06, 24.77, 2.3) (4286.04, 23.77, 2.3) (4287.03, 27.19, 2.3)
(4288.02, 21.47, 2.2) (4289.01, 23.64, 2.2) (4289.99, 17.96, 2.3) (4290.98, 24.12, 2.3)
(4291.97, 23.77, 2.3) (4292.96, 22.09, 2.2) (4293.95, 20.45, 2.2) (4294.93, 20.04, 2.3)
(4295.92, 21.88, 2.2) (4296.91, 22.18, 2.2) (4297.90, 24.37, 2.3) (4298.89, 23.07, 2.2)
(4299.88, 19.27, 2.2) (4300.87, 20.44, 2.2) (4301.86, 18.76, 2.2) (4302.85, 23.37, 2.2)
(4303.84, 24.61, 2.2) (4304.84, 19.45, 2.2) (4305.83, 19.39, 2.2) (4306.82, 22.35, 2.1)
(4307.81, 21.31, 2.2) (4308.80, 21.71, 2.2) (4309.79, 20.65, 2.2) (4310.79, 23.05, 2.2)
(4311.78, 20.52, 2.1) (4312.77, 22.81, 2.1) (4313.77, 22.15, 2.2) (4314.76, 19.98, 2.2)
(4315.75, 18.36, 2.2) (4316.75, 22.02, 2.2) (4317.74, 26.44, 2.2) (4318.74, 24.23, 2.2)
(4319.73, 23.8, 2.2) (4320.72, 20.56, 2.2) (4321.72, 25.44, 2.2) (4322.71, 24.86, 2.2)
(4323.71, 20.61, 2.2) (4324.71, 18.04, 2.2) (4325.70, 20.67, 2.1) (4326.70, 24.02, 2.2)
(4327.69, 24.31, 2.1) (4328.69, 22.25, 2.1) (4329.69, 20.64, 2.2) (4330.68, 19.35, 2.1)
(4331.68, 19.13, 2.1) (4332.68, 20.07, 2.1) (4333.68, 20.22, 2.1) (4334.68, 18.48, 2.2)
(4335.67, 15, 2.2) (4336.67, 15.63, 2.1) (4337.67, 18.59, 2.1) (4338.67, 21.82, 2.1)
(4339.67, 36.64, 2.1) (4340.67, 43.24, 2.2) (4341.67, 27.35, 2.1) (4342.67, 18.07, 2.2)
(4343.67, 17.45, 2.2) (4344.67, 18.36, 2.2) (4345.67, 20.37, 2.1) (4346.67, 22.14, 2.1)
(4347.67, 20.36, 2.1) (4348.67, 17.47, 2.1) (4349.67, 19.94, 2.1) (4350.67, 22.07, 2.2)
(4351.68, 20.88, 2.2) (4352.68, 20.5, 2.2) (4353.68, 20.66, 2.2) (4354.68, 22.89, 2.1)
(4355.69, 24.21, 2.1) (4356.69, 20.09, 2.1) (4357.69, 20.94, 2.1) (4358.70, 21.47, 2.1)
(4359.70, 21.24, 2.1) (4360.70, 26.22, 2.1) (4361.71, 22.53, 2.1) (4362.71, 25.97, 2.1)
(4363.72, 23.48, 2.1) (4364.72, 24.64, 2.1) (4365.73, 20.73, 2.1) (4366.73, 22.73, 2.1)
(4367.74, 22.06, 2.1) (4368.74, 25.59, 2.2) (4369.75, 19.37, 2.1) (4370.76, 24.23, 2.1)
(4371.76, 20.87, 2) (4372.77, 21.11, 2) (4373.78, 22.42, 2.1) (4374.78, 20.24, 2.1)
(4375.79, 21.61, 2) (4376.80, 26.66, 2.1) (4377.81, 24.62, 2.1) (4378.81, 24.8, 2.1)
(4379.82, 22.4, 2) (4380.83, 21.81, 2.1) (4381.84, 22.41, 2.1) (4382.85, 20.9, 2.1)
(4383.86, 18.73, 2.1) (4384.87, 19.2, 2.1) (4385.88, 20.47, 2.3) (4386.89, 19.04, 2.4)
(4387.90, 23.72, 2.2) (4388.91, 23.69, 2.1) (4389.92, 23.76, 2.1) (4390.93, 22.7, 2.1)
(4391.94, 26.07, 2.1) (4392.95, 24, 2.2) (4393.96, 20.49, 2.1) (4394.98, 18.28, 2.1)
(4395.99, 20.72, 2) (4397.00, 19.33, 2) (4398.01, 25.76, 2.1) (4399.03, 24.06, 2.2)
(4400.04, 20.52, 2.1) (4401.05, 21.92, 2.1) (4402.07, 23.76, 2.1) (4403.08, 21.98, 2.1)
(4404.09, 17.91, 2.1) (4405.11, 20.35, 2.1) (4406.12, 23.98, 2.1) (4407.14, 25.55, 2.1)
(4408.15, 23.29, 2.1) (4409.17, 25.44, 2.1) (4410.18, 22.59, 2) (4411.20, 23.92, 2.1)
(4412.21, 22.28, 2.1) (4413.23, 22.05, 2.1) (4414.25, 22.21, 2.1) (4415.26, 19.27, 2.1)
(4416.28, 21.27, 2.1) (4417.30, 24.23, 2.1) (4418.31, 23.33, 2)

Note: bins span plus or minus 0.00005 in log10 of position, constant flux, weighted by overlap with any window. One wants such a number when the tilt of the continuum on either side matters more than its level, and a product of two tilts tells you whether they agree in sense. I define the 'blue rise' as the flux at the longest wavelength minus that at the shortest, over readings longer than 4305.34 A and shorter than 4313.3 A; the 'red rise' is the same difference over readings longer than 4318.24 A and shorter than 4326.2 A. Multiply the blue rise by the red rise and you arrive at -12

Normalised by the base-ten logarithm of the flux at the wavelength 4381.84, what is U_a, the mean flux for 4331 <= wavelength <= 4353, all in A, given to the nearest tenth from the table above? 15.9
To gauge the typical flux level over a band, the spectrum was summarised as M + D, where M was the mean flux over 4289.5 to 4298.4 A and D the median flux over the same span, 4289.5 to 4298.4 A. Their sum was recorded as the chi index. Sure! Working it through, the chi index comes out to 44.0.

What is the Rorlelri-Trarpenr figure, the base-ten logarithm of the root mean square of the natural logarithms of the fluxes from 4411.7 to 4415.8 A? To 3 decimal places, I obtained 0.486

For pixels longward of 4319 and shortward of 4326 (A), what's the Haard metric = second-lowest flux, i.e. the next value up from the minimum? 20.56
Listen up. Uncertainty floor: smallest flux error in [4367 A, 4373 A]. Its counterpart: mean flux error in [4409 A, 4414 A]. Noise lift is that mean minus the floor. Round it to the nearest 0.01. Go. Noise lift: 0.08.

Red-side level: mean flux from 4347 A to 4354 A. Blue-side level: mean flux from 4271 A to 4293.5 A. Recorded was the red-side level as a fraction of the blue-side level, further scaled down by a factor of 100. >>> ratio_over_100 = 0.0084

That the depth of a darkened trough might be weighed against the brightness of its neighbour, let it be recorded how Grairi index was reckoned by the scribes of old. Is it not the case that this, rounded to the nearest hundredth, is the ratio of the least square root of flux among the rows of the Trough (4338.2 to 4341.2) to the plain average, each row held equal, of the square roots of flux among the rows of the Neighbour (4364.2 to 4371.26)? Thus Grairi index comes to 0.98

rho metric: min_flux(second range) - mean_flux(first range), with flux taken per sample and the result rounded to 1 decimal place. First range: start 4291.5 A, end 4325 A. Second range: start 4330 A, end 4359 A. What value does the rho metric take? -6.8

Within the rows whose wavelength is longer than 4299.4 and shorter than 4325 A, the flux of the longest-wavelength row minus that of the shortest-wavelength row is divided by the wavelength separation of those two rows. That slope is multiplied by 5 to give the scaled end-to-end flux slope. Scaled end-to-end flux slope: -0.2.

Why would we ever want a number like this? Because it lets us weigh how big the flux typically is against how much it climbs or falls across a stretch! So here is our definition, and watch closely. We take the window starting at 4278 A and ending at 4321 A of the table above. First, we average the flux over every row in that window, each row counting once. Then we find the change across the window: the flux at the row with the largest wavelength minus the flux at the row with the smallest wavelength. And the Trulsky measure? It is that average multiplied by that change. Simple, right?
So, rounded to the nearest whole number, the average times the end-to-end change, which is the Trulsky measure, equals -37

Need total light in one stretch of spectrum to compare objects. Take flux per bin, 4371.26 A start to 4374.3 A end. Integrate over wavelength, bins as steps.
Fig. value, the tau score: 65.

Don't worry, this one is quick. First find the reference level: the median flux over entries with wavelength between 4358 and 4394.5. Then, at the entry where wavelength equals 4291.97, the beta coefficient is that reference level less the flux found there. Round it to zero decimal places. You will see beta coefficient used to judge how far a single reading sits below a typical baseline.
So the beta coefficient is -1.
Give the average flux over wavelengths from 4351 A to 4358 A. 21.5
